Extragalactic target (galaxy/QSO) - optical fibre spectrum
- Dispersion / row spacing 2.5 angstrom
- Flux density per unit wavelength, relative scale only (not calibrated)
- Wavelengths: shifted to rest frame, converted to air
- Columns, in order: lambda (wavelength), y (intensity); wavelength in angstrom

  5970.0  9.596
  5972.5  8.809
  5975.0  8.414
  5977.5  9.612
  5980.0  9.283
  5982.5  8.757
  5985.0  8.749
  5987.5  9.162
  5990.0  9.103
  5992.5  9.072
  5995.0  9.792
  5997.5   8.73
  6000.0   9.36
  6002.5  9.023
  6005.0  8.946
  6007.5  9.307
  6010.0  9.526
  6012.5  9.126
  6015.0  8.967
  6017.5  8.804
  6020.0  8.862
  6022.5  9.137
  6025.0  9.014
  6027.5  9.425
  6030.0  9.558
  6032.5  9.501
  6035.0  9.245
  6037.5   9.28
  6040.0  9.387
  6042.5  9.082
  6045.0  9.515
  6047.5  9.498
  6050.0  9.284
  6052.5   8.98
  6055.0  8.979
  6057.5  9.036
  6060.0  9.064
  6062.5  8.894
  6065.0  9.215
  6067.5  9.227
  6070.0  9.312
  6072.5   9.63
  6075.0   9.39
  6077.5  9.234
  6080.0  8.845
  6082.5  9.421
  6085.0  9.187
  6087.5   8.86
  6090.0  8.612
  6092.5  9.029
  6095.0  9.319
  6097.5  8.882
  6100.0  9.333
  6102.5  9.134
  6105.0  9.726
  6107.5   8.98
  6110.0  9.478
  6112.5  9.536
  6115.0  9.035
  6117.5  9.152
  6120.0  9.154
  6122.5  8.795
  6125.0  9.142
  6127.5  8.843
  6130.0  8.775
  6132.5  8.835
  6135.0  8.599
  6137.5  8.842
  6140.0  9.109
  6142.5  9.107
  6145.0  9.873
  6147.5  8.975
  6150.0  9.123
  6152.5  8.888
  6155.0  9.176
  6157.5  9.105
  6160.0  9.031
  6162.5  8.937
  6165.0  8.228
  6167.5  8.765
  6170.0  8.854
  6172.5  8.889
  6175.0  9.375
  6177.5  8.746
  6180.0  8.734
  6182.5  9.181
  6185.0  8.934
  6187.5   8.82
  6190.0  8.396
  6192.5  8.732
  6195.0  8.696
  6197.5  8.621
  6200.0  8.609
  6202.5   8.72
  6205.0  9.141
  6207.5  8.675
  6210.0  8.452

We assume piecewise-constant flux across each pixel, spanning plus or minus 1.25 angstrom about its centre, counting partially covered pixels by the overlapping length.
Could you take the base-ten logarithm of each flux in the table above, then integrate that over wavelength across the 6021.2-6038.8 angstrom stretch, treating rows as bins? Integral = 17.0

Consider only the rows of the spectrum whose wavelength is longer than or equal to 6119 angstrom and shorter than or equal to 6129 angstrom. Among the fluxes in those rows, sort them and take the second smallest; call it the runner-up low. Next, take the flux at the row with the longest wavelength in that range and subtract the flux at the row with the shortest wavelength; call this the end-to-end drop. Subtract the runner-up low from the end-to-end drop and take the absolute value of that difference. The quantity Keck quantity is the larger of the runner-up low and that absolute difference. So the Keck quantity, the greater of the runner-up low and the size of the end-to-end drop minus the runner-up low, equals 9.2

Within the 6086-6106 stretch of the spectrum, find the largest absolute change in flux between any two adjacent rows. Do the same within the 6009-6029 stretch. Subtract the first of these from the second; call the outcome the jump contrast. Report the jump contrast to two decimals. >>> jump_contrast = -0.18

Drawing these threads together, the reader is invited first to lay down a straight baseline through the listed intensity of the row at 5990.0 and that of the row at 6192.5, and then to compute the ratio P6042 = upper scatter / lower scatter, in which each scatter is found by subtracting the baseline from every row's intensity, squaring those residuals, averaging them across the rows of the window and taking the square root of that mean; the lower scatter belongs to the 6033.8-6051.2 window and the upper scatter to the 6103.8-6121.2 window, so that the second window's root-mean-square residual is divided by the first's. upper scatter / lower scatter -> 1.39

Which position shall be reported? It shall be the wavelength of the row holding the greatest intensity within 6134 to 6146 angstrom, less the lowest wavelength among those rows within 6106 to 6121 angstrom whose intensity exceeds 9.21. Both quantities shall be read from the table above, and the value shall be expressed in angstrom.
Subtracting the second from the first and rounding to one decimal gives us 35.0 angstrom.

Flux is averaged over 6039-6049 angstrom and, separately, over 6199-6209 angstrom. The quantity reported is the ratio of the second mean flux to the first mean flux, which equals 0.94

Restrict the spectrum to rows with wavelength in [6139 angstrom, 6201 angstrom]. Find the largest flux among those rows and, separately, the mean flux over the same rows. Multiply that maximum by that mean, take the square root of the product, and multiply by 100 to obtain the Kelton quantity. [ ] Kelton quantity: 938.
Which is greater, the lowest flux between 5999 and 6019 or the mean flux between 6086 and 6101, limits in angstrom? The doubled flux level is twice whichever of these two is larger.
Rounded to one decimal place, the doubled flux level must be 18.0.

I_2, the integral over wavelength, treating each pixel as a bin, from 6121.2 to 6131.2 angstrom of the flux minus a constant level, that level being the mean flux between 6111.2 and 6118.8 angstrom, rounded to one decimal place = -3.5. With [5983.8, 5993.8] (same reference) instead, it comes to -2.2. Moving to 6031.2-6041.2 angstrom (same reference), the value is 1.1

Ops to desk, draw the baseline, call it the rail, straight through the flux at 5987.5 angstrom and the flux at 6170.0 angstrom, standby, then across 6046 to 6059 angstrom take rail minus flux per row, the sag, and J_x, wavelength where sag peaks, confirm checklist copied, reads 6052.5 angstrom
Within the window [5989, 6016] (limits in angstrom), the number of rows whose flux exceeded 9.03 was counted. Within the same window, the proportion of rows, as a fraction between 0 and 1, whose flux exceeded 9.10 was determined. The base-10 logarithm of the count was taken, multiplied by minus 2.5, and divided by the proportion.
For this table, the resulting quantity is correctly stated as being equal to -3.9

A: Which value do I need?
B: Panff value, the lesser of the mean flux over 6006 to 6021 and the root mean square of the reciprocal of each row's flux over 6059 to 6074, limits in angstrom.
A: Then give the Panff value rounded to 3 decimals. 0.109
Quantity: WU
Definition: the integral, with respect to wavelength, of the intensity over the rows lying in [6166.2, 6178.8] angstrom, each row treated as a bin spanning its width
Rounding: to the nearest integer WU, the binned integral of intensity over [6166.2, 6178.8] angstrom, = 112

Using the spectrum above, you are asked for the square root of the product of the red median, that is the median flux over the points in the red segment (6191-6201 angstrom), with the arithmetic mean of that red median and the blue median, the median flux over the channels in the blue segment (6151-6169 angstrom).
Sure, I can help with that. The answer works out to 8.73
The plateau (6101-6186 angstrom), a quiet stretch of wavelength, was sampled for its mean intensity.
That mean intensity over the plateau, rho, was 9.03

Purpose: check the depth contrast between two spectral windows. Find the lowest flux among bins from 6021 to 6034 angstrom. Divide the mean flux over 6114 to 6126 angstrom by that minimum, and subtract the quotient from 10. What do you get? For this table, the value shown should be 9.00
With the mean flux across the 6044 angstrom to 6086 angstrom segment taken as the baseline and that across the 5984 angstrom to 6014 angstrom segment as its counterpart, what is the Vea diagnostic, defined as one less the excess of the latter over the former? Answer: 1.06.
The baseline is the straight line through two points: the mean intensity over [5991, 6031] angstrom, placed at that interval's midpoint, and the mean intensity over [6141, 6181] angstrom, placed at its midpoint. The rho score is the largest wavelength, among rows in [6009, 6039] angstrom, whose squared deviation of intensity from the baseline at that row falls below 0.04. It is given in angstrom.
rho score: 6037.5 angstrom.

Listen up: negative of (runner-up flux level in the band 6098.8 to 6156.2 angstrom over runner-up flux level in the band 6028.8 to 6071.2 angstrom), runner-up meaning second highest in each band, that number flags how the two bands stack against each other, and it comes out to -1.02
